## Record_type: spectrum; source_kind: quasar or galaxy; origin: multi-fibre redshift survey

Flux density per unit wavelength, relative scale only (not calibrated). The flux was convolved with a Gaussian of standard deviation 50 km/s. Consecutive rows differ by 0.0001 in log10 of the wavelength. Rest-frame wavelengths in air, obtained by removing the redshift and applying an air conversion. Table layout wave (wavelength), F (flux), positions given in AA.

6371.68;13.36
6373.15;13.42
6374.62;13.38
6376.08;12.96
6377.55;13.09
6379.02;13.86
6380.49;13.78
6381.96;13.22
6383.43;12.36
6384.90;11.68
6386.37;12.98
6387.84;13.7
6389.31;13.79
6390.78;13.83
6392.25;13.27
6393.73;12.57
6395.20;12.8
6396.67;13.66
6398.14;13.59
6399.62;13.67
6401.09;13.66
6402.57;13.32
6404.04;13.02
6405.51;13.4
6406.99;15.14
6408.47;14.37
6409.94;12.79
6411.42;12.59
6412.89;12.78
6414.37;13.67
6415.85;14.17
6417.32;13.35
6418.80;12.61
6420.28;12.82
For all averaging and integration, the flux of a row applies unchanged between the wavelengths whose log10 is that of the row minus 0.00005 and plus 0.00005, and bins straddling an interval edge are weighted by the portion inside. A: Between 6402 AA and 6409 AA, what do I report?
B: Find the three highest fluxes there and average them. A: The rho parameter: 14.3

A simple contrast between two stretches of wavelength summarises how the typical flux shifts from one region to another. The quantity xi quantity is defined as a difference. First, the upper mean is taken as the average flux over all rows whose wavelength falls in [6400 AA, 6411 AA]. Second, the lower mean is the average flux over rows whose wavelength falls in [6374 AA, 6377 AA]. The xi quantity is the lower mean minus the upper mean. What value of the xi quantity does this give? -0.5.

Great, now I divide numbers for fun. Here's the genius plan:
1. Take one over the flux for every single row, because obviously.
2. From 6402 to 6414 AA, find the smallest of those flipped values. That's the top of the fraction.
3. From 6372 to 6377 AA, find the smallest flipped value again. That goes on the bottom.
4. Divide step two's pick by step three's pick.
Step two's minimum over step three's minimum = 0.89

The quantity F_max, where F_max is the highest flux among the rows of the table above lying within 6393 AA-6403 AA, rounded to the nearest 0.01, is 13.67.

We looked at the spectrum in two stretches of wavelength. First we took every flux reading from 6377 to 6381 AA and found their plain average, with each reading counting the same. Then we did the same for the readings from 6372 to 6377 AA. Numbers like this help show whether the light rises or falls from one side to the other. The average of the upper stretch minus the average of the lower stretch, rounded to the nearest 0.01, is 0.32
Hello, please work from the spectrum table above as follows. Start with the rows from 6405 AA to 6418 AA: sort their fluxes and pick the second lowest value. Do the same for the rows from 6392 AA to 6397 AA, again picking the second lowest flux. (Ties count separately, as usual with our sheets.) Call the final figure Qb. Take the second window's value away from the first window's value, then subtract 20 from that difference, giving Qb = -20.0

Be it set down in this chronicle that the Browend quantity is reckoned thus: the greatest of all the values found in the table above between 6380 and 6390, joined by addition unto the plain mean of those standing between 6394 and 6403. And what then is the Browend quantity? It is 27.2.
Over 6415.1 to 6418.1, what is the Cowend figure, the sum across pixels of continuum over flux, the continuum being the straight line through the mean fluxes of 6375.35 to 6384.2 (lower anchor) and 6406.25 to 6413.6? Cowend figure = 2.0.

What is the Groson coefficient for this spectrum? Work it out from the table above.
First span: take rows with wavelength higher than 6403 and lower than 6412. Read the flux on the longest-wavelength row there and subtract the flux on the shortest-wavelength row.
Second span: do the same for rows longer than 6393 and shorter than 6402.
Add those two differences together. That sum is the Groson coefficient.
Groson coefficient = 0.7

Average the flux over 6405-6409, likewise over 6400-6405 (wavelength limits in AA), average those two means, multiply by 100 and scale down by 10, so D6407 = 138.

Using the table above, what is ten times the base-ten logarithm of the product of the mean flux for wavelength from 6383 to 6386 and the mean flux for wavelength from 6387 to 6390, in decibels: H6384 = 22.2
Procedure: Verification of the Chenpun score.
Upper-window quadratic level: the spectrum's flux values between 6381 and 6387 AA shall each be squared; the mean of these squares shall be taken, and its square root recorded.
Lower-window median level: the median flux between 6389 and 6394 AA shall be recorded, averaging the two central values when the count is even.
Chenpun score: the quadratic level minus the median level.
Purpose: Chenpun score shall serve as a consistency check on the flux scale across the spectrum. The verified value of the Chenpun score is -1.0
